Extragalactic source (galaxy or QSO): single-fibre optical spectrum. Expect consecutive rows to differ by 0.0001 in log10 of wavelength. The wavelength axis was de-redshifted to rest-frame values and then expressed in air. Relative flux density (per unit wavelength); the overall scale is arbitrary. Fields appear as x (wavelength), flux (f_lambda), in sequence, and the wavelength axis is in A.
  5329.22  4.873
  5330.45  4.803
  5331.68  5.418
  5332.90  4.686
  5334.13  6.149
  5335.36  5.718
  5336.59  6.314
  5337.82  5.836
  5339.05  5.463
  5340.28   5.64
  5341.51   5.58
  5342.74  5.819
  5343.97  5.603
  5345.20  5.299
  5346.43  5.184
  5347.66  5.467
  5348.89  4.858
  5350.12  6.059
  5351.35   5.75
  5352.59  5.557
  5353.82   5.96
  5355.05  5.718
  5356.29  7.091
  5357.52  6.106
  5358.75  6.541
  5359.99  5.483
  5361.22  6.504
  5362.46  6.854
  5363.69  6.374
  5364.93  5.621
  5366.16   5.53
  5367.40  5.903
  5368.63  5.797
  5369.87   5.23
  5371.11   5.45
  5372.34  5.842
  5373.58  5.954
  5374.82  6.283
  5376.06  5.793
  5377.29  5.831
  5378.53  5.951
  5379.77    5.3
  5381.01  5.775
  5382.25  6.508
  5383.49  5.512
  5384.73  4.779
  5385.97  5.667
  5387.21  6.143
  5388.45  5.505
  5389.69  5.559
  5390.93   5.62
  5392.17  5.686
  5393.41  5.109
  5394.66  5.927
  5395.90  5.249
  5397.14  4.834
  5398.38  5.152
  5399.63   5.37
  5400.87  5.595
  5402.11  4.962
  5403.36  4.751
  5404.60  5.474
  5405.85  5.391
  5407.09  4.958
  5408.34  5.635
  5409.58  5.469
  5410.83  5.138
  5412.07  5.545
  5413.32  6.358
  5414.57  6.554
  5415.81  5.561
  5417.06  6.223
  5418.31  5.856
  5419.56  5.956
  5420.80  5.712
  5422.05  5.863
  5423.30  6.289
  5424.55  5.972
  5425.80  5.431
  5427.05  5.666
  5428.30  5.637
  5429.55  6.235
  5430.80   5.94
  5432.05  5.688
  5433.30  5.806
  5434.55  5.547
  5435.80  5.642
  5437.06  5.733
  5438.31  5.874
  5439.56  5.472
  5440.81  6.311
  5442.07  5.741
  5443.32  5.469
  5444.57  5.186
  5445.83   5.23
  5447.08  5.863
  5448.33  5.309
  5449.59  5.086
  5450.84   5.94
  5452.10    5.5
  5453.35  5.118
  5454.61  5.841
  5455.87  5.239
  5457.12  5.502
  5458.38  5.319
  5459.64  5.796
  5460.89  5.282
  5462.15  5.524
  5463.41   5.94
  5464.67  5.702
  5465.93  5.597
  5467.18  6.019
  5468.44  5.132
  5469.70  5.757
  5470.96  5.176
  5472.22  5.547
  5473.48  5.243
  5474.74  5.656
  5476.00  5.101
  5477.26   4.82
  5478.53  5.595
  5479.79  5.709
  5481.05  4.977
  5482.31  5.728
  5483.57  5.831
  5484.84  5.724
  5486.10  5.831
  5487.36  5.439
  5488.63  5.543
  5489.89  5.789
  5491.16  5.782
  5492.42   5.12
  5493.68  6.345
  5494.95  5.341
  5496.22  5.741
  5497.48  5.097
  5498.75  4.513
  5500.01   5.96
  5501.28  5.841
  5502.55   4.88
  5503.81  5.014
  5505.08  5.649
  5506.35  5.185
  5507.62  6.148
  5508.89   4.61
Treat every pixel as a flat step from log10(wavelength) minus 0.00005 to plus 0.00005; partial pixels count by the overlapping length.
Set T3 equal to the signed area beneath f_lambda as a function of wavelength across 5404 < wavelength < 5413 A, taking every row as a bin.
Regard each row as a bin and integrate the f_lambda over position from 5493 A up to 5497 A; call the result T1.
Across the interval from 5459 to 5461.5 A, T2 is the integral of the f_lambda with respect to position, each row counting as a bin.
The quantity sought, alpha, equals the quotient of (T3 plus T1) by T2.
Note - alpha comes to 5.2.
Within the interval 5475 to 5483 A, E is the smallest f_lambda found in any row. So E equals 4.82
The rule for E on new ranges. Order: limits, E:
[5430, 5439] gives 5.547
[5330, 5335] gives 4.686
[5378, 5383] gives 5.3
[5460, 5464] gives 5.282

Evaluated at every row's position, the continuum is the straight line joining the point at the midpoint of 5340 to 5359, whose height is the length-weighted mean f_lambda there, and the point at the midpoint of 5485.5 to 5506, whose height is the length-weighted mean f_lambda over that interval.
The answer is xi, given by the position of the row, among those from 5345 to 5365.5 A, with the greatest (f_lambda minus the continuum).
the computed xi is 5356.29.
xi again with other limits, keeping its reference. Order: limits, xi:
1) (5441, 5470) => 5467.18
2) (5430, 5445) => 5440.81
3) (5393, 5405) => 5394.66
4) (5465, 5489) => 5467.18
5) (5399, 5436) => 5414.57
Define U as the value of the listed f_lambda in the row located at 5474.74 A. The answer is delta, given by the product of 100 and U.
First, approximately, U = 5.656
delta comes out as 566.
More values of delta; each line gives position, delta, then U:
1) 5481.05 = 498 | 4.977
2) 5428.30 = 564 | 5.637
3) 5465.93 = 560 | 5.597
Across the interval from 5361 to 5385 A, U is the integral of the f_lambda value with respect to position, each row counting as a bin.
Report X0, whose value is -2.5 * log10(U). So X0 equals -5.37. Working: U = 140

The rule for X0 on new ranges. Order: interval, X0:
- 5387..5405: -4.96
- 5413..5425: -4.65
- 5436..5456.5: -5.14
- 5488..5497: -4.27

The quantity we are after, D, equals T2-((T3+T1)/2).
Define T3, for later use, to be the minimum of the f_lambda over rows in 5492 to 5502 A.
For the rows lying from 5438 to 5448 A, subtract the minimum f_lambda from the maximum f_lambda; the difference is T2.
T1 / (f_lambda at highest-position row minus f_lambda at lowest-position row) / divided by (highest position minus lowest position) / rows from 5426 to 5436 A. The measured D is -1.13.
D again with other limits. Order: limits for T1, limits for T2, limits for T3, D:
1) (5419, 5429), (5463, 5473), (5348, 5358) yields -1.52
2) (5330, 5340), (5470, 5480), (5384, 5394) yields -1.54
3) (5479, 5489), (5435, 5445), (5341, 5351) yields -1.29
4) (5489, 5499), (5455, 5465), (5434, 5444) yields -1.96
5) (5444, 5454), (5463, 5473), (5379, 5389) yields -1.50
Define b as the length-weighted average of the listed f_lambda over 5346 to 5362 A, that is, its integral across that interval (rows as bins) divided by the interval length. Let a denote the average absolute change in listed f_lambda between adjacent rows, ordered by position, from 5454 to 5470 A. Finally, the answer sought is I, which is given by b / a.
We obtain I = 14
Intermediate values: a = 0.41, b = 5.88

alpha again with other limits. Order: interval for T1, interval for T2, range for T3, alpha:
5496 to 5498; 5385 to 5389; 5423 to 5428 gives 1.7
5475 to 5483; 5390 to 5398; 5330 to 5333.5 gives 1.4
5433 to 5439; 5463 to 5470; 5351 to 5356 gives 1.6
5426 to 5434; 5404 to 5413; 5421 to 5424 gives 1.3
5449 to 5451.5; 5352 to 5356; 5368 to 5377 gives 2.8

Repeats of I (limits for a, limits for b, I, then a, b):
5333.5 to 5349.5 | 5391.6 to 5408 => 16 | 0.32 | 5.27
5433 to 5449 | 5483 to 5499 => 16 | 0.35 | 5.57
